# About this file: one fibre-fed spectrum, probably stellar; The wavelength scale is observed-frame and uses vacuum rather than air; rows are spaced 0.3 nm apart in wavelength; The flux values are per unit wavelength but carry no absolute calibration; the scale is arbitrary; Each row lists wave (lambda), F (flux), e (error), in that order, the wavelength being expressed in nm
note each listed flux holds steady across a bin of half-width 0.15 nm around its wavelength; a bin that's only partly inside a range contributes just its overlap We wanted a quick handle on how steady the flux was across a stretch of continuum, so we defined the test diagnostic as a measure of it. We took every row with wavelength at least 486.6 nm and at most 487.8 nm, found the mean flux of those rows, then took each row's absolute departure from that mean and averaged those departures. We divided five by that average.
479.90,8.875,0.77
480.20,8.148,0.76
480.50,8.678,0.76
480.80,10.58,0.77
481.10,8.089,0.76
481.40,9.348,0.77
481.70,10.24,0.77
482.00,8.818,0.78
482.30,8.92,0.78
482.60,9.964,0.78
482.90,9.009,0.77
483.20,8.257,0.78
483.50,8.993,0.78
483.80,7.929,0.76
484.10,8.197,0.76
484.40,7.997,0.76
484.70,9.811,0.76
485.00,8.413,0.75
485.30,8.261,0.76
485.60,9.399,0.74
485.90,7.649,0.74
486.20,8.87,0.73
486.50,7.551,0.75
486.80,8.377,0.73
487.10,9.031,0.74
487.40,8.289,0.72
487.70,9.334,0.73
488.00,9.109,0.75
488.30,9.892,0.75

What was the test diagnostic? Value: 12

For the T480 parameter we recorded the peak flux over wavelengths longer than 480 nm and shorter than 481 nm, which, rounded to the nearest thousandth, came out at 10.580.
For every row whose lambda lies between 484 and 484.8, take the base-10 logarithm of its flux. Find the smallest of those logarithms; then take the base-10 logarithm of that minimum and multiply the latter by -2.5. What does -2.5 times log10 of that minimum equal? 0.11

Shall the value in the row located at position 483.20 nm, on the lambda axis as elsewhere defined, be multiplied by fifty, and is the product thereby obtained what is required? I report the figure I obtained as 413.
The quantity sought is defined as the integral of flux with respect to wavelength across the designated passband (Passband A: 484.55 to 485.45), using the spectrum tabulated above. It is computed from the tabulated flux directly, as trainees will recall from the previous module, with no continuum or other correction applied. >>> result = 7.9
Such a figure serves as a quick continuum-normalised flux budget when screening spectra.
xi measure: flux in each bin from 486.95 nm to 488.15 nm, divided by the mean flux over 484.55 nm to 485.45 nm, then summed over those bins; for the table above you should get 4.1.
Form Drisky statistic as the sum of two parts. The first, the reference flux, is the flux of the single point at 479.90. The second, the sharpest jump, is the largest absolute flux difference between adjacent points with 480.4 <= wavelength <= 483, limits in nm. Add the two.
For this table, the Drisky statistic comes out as 11.4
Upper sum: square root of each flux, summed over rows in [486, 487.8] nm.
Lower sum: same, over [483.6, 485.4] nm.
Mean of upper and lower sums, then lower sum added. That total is 34.9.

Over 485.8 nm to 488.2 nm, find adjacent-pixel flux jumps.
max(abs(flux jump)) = 1.3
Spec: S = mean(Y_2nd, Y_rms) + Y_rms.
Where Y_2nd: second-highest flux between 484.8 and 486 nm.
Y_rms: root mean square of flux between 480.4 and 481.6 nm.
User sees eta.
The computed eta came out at 18.0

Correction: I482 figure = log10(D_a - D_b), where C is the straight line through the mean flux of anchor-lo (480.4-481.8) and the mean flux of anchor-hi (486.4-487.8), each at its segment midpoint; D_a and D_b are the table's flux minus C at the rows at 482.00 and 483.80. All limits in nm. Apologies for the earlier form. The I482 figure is -0.2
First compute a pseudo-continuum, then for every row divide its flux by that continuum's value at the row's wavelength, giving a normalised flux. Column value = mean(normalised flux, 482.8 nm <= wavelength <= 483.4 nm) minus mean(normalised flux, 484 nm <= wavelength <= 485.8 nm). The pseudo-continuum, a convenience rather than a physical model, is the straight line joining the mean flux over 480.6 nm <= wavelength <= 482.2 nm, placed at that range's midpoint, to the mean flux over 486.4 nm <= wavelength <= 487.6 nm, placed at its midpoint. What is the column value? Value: -0.04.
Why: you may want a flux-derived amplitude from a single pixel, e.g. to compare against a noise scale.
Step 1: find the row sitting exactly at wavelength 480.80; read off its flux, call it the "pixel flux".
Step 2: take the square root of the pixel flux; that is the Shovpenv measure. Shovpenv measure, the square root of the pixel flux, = 3.25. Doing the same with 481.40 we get 3.06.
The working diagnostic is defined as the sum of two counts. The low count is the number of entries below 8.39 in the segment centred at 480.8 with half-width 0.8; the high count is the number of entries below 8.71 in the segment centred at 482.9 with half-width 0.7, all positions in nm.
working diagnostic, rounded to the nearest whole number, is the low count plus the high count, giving 3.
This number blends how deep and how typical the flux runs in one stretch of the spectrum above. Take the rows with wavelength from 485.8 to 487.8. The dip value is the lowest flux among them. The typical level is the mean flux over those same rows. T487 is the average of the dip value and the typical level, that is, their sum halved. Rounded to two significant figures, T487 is 8.0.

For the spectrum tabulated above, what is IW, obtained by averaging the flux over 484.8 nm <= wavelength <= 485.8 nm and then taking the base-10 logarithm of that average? 0.939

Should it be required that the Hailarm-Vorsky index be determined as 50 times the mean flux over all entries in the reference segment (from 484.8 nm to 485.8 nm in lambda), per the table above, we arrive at 435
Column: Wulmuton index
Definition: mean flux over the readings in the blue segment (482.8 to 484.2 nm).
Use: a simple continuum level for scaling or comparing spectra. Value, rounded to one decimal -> 8.5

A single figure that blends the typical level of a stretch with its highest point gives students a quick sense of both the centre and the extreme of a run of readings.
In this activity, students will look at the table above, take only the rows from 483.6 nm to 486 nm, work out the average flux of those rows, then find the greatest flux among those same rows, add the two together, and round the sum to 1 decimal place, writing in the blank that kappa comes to 18.3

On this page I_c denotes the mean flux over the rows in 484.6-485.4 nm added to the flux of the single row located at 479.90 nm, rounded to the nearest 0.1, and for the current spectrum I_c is 17.7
